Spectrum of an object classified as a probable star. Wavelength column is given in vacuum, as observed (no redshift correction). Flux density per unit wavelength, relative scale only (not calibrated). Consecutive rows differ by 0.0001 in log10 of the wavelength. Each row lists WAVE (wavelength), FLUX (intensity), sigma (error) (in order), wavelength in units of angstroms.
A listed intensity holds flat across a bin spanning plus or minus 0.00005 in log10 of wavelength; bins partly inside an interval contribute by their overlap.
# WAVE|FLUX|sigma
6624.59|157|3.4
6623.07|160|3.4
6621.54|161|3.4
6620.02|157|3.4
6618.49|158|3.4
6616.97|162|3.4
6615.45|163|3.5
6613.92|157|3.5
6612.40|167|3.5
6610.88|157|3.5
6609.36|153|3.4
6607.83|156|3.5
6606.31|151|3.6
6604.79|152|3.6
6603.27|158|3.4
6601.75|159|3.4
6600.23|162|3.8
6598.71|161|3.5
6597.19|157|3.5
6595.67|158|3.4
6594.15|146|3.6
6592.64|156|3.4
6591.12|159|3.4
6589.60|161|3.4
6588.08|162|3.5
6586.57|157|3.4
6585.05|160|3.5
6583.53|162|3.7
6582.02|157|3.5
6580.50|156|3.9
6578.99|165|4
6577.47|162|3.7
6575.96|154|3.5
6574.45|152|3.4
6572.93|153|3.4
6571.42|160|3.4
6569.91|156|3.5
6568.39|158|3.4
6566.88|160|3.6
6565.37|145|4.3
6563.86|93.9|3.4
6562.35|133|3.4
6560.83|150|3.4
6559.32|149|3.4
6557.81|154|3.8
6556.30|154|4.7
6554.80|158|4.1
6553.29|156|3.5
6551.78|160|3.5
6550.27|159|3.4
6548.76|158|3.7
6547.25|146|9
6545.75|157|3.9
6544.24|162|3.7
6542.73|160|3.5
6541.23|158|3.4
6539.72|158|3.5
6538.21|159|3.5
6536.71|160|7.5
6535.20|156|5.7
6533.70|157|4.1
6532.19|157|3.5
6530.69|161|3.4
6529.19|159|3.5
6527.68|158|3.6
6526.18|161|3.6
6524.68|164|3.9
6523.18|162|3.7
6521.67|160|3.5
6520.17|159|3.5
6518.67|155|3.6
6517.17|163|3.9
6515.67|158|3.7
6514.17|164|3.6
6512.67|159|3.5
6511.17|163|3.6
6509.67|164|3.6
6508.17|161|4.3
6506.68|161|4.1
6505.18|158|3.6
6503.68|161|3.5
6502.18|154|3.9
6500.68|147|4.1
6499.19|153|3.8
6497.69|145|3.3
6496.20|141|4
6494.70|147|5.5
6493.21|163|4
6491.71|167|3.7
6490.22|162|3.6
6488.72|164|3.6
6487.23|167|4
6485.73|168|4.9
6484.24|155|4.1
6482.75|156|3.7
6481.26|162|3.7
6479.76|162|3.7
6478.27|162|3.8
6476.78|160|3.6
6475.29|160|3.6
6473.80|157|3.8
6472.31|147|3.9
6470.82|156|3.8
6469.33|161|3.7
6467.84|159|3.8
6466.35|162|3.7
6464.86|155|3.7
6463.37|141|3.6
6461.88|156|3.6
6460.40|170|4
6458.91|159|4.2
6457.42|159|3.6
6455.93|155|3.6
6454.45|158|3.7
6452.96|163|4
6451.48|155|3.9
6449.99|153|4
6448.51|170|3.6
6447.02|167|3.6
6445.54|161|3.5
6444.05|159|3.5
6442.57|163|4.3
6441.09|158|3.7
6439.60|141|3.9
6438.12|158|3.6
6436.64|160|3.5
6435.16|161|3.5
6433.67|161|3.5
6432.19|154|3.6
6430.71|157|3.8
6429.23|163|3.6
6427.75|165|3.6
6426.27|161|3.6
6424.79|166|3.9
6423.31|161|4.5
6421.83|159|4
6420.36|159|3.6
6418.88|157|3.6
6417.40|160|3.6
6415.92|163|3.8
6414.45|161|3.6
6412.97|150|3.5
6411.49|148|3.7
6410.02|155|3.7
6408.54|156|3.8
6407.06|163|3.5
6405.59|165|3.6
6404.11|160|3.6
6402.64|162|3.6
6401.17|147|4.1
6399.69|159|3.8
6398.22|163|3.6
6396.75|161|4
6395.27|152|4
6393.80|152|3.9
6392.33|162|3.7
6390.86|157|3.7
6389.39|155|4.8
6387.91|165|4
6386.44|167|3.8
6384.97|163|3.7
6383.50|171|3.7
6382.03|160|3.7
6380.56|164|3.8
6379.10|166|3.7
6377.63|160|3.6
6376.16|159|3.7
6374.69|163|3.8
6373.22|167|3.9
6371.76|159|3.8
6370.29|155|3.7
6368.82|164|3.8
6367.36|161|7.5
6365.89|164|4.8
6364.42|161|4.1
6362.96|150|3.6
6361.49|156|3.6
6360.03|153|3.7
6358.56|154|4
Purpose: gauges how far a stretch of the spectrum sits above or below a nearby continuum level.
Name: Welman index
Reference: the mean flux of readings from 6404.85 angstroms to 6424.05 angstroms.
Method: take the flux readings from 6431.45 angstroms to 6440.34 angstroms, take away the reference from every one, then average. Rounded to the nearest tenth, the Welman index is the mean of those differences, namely -2.4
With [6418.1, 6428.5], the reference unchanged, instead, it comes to 2.9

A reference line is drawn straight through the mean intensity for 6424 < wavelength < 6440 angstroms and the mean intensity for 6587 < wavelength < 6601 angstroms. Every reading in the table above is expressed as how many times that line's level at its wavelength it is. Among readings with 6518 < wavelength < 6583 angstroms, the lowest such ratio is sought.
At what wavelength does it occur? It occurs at 6563.86 angstroms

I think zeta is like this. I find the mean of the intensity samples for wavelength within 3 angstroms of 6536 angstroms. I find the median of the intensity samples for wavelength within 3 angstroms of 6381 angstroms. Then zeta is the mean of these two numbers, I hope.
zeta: 161.5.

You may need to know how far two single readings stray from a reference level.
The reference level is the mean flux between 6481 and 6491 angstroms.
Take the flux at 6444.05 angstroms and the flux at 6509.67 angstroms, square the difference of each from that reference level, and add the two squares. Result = 13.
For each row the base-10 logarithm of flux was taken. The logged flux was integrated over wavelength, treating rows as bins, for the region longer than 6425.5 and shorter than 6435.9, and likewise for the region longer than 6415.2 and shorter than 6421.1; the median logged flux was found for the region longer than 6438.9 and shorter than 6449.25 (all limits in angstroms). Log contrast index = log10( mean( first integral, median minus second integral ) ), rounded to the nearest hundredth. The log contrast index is 0.78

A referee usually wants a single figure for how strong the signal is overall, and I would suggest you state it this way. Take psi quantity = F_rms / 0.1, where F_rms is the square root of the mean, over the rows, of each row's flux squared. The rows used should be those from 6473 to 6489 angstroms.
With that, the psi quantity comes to 1612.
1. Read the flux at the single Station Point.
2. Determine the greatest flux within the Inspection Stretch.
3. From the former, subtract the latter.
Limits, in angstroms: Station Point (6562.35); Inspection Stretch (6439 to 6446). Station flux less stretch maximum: -30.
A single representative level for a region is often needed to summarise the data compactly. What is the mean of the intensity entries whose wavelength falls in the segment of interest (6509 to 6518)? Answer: 162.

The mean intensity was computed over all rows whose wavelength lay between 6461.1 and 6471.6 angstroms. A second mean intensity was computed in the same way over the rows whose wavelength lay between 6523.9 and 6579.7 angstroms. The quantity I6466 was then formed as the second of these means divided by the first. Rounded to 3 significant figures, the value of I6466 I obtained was 0.993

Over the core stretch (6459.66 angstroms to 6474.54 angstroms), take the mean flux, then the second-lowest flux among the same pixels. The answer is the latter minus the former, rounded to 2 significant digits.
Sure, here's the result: -9.4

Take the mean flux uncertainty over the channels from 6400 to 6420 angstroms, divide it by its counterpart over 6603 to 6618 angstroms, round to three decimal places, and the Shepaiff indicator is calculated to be 1.051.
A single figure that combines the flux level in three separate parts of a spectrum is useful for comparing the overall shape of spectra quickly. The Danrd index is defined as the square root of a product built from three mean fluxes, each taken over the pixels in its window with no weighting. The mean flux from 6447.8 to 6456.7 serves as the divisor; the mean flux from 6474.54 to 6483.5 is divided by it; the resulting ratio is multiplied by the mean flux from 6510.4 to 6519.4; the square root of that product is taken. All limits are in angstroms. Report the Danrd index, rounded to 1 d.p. 12.7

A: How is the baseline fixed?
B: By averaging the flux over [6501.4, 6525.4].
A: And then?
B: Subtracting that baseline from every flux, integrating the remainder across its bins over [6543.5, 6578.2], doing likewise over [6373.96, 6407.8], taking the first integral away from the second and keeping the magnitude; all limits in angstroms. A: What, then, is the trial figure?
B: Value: 311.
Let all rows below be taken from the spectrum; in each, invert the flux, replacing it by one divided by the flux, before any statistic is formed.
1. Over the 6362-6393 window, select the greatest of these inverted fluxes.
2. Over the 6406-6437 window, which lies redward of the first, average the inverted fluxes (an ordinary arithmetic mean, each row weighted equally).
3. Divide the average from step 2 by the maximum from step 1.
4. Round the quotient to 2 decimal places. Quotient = 0.94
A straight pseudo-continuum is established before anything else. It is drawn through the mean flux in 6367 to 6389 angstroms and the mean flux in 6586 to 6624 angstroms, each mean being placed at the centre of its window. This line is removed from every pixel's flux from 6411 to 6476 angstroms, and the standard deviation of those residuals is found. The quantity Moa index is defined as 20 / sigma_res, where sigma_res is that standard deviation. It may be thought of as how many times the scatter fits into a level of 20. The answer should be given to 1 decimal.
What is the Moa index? 3.3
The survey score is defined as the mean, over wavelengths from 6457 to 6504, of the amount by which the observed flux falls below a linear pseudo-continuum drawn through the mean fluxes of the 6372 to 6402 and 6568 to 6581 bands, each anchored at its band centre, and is 1.6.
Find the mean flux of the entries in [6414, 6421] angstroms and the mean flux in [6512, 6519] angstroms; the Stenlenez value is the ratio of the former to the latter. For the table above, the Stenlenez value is 1.00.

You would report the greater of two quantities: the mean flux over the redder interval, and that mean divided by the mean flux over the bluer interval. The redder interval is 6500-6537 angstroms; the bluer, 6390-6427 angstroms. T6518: 159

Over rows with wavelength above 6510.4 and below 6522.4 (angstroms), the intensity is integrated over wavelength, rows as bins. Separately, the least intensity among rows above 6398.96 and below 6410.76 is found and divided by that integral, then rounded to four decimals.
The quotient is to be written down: 0.0765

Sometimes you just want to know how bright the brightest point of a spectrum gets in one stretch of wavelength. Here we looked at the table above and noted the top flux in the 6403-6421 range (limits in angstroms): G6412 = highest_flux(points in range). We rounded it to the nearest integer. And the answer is 165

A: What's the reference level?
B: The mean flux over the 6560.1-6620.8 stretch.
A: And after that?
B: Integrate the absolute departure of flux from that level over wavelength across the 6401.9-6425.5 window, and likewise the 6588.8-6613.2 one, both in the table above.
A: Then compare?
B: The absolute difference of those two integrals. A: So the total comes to 26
